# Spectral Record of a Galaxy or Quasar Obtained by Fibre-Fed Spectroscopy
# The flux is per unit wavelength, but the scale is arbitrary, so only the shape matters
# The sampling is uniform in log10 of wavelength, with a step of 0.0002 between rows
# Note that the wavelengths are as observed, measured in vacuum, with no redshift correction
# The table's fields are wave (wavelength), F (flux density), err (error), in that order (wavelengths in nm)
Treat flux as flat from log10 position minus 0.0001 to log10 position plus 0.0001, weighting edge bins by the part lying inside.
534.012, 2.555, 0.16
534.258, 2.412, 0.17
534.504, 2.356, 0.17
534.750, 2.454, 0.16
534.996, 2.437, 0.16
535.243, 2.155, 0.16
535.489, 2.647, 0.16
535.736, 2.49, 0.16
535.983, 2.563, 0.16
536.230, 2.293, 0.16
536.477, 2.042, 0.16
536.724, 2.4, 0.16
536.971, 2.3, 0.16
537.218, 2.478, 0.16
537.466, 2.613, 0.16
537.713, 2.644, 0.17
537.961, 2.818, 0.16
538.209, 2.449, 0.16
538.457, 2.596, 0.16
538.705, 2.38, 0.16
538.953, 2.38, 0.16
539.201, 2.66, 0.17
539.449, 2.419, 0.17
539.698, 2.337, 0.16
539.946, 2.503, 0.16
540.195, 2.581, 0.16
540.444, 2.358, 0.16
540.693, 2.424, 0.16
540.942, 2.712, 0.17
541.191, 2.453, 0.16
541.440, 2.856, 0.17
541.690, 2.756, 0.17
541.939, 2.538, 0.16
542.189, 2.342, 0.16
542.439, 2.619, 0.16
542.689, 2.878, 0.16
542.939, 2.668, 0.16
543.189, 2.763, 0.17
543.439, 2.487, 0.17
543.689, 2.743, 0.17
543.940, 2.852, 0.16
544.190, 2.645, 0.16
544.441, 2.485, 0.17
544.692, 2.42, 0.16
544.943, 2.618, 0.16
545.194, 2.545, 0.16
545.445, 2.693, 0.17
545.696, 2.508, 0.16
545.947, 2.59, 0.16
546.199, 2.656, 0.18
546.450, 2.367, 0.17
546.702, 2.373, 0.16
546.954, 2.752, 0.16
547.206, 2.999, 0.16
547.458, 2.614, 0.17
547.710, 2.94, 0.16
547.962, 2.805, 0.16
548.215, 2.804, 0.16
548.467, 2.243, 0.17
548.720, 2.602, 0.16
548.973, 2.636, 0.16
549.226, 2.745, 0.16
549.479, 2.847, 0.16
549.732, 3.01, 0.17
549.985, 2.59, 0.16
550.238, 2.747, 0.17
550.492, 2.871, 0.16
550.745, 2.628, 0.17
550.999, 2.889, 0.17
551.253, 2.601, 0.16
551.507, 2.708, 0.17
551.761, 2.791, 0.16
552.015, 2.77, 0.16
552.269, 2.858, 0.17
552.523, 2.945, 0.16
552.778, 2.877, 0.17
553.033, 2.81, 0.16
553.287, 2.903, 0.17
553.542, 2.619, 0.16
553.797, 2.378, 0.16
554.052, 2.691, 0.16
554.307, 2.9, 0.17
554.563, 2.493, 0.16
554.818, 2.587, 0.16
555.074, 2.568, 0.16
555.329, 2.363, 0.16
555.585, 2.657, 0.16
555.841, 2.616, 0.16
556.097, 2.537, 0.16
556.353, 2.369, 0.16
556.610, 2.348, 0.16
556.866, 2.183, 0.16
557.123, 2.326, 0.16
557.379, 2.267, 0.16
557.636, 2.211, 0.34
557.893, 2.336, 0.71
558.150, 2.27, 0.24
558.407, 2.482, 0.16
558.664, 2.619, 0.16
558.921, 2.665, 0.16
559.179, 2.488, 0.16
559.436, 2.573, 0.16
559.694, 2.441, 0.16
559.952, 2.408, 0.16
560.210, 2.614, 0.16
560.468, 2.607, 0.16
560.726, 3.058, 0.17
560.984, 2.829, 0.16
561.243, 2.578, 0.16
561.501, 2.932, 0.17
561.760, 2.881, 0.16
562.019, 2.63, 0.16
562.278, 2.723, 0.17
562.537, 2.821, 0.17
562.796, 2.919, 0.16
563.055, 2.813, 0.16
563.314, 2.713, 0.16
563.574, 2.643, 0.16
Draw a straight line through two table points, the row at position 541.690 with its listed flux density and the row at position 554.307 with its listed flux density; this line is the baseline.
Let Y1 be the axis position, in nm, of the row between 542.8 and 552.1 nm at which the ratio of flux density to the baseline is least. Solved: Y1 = 548.467 nm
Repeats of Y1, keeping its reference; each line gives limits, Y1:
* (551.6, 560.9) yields 556.866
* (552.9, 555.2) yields 553.797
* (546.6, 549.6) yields 548.467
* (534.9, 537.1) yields 536.477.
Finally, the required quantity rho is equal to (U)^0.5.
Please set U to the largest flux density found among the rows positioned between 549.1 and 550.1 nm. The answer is 1.73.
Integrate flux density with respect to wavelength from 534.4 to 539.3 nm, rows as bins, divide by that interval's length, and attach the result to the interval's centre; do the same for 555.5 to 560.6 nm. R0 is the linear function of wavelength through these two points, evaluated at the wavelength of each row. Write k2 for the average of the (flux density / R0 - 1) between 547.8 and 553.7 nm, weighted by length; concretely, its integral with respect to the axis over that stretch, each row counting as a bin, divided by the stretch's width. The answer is 0.12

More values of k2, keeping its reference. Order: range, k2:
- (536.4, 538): 0.00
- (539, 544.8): 0.05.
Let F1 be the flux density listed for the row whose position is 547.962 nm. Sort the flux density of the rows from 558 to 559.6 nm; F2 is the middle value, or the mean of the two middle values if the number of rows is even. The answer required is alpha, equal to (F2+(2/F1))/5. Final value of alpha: 0.65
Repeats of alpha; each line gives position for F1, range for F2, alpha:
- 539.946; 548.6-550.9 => 0.71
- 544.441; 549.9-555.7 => 0.70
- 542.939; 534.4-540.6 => 0.64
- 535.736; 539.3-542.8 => 0.66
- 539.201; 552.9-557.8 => 0.66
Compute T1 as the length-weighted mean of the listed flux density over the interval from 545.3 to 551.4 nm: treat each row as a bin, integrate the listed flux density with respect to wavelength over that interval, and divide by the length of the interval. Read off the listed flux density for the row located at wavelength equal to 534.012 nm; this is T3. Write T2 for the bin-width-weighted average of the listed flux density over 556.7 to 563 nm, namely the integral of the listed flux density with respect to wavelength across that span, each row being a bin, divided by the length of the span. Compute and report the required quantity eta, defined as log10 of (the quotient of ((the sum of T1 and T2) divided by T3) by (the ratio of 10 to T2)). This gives -0.27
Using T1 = 2.69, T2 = 2.58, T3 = 2.555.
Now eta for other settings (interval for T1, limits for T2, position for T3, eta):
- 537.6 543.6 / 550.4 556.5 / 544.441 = -0.25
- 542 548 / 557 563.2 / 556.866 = -0.20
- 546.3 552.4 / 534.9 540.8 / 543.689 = -0.33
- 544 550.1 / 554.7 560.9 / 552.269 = -0.35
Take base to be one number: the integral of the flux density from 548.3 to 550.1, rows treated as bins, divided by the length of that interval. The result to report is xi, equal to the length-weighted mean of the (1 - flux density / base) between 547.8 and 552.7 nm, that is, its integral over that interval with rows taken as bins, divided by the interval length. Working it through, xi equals -0.027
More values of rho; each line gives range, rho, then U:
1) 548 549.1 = 1.67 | 2.804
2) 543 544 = 1.69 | 2.852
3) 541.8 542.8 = 1.70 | 2.878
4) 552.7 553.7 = 1.70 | 2.903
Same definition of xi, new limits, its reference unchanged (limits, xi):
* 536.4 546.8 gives 0.046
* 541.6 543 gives 0.016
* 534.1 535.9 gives 0.091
